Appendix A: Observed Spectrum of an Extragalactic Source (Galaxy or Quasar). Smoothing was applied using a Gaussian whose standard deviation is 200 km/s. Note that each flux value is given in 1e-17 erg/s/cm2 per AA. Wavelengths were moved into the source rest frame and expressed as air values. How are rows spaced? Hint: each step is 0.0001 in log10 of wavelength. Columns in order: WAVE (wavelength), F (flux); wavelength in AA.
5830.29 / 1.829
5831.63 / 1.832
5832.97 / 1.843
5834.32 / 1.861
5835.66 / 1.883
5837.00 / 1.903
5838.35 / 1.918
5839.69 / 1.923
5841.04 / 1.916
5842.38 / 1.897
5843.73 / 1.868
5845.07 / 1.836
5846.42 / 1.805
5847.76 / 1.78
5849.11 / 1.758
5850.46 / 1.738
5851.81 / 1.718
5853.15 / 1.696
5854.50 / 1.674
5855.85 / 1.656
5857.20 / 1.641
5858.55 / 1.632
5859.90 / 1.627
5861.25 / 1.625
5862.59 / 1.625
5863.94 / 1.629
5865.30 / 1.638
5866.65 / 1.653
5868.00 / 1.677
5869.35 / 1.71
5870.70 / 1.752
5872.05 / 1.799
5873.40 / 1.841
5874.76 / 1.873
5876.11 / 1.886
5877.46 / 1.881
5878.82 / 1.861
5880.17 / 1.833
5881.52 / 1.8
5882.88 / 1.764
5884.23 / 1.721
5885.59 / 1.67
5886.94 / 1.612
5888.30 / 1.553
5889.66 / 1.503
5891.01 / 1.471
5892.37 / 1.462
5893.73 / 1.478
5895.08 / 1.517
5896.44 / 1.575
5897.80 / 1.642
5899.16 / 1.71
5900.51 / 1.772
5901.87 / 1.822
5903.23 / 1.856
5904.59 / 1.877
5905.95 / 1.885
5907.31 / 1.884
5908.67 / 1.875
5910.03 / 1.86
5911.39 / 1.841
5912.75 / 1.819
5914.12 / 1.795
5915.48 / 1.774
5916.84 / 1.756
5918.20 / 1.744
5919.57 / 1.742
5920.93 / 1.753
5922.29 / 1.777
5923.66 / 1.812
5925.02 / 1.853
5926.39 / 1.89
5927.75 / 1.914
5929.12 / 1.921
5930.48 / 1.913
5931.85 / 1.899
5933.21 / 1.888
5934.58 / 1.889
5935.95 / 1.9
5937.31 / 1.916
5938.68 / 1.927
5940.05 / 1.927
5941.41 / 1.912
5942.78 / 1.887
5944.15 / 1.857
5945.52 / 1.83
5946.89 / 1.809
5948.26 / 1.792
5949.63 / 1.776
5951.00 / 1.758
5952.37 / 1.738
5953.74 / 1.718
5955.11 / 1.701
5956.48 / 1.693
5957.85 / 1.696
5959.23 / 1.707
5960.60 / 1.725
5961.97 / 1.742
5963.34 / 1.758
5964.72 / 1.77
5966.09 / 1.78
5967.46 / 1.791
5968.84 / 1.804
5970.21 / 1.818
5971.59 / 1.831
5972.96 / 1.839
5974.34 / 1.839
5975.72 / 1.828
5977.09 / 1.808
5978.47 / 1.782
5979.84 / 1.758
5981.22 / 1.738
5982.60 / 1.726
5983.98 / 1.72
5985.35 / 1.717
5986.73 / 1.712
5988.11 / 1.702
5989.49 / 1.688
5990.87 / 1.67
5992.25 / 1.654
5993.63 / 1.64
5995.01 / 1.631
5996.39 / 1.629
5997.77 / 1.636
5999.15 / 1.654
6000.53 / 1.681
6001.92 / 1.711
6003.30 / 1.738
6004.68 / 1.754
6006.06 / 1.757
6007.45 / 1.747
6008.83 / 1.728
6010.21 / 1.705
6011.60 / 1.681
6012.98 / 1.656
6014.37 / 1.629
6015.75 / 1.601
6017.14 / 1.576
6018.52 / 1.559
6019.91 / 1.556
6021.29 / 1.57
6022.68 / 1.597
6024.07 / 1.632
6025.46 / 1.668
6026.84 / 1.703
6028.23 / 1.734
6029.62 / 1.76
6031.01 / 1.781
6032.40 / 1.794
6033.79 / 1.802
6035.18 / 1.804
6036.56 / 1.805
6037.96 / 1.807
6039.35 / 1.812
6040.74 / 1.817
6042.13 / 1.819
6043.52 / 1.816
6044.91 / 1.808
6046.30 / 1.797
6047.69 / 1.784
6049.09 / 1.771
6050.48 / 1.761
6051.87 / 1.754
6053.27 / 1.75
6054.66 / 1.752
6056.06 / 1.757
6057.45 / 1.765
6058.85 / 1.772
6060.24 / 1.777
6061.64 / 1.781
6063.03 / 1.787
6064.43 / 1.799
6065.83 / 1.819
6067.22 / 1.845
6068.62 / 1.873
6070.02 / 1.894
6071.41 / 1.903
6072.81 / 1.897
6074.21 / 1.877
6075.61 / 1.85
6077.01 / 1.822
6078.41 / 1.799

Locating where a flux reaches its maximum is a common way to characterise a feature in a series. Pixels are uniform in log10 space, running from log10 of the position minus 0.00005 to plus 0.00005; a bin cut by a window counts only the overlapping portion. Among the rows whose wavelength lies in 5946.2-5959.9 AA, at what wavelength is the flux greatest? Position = 5946.89 AA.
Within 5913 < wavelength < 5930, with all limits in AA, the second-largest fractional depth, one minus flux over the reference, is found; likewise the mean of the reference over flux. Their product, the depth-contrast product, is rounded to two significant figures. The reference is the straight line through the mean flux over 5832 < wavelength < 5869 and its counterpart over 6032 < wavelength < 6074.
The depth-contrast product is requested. 0.016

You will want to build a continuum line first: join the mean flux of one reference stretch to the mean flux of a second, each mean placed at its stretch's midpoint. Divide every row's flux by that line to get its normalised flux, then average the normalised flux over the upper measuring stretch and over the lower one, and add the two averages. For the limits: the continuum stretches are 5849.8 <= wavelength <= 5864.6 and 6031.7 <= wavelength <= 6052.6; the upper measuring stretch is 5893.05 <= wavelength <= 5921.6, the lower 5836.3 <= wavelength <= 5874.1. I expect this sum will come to 2.091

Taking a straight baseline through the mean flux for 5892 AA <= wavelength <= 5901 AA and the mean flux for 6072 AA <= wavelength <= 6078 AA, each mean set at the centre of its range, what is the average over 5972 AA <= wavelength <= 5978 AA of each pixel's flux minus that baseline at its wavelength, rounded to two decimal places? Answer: 0.12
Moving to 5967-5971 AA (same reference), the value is 0.10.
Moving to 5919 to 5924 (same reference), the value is 0.14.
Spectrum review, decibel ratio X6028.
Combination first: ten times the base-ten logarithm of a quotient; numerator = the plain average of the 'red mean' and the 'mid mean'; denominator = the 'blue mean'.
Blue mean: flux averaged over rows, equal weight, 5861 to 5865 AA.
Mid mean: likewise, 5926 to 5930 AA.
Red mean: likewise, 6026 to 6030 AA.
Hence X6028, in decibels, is 0.49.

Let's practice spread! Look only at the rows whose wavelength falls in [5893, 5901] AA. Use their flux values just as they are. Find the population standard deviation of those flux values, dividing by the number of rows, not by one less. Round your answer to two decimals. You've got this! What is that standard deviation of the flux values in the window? 0.10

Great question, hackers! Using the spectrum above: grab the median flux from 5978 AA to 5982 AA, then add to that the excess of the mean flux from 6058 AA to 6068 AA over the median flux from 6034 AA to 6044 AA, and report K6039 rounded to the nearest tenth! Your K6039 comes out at 1.7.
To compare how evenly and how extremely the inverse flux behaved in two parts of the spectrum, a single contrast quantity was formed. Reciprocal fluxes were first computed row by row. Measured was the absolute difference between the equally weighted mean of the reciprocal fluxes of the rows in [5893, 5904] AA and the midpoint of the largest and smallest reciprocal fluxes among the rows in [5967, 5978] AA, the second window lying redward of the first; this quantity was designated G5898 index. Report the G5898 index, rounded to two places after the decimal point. 0.05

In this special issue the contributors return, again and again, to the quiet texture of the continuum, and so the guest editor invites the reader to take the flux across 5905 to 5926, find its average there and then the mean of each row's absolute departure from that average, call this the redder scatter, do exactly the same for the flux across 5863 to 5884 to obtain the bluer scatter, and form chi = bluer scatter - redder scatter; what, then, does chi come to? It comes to 0.033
